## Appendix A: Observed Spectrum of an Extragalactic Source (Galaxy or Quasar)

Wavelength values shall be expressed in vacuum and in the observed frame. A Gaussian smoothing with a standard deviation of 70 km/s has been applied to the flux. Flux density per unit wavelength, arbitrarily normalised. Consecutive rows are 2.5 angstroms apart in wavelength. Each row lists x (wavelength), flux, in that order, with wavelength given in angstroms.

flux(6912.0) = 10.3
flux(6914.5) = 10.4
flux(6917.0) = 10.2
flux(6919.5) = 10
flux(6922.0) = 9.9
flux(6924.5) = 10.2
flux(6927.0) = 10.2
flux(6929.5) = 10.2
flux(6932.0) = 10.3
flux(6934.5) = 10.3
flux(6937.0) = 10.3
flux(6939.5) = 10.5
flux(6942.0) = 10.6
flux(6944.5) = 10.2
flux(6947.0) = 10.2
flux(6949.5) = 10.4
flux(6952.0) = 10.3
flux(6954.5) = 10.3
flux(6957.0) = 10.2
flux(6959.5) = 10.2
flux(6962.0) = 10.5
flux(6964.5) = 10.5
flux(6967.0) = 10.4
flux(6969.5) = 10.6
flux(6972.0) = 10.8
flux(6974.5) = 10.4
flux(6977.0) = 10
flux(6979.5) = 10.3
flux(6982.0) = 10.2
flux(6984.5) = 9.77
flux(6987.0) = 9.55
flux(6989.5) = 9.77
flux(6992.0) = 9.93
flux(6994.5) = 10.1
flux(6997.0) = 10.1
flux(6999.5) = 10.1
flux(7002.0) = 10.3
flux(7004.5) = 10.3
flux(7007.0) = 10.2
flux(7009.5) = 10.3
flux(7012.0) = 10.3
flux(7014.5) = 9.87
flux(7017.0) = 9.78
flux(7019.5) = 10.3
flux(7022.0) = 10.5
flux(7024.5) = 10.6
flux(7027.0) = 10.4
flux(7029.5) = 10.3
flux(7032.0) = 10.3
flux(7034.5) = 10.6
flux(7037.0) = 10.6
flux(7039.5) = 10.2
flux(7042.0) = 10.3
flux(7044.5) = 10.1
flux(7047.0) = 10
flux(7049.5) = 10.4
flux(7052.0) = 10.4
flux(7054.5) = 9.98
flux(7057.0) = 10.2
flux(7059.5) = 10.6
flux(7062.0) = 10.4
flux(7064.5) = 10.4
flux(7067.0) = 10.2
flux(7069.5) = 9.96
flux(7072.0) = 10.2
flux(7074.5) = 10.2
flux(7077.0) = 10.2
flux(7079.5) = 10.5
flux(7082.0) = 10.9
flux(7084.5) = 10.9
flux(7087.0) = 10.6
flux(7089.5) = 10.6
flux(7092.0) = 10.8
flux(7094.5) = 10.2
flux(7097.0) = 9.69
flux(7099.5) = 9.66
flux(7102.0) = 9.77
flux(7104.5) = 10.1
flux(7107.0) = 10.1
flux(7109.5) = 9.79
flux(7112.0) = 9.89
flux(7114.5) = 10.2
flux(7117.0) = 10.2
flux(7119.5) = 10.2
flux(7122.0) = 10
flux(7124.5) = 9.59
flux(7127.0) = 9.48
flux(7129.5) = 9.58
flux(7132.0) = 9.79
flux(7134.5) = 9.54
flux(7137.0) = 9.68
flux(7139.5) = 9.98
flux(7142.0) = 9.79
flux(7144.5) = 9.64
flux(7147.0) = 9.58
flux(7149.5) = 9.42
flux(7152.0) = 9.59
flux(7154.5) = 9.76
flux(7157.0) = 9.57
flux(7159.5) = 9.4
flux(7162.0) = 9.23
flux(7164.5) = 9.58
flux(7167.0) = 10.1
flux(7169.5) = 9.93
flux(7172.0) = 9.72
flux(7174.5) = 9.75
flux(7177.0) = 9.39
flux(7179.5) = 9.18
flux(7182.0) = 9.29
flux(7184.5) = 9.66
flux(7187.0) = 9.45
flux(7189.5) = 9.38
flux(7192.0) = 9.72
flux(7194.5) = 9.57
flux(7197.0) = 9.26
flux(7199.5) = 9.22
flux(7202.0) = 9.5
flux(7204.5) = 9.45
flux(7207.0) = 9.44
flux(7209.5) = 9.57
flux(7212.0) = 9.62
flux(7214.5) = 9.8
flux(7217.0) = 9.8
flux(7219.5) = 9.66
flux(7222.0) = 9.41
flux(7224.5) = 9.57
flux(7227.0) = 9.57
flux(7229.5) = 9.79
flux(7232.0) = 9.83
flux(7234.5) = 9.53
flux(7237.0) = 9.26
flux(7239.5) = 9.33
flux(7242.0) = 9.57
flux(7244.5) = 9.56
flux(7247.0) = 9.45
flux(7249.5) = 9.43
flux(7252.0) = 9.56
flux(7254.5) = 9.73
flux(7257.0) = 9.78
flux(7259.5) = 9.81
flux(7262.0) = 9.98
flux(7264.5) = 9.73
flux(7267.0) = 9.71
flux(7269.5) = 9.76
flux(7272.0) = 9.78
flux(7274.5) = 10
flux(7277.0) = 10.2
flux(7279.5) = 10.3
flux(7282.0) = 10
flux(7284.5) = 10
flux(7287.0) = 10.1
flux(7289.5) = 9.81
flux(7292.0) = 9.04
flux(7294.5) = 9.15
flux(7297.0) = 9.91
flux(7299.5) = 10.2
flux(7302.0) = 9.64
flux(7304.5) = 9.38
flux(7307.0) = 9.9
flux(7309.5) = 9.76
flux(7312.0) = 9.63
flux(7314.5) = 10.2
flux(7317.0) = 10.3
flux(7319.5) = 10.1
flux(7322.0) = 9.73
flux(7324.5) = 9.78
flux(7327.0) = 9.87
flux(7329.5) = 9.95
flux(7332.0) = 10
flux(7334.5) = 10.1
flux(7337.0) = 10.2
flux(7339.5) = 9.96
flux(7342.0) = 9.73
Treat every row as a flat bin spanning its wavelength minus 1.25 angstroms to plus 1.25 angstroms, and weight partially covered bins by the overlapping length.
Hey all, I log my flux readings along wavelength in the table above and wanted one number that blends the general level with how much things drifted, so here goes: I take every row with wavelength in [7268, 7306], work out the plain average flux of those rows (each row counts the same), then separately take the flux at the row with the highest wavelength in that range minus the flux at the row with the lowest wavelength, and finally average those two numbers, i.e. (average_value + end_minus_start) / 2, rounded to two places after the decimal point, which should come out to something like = 4.72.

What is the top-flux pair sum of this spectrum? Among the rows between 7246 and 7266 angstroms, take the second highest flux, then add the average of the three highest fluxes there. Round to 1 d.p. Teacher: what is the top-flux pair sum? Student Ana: 19.7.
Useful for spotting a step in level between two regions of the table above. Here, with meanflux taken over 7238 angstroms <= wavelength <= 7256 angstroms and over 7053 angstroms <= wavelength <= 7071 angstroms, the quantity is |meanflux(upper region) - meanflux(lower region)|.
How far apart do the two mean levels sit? 0.73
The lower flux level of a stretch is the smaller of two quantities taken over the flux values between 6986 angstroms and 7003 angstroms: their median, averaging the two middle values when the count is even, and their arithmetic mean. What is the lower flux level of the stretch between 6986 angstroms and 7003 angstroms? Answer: 10.0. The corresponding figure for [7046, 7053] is 10.3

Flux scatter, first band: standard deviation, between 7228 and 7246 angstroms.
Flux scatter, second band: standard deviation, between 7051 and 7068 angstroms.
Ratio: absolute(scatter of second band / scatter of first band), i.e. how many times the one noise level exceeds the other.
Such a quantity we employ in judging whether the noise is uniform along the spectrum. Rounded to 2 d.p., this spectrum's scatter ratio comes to 0.95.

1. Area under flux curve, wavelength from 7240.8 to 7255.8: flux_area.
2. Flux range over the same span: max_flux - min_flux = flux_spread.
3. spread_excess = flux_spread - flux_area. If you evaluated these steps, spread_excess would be -143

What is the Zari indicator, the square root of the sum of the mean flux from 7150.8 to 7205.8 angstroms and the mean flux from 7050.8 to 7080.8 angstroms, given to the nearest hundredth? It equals 4.45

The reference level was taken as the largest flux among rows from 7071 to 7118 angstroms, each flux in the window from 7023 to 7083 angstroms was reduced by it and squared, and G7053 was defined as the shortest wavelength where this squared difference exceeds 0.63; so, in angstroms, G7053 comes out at 7044.5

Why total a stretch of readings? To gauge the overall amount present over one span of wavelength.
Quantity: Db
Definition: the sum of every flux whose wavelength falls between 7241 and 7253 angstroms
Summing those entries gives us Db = 47.6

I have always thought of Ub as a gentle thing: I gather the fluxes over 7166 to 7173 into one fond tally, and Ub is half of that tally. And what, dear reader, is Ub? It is 14.9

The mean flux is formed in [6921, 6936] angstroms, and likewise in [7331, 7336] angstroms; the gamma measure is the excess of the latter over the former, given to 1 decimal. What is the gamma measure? -0.1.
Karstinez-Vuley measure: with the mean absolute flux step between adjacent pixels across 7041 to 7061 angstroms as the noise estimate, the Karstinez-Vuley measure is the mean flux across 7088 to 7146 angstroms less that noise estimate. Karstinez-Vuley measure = 9.68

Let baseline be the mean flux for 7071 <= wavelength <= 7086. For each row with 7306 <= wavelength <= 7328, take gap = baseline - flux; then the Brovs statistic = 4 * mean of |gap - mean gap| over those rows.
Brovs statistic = 0.75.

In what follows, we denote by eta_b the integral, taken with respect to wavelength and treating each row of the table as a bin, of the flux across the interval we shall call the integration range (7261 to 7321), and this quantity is 591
